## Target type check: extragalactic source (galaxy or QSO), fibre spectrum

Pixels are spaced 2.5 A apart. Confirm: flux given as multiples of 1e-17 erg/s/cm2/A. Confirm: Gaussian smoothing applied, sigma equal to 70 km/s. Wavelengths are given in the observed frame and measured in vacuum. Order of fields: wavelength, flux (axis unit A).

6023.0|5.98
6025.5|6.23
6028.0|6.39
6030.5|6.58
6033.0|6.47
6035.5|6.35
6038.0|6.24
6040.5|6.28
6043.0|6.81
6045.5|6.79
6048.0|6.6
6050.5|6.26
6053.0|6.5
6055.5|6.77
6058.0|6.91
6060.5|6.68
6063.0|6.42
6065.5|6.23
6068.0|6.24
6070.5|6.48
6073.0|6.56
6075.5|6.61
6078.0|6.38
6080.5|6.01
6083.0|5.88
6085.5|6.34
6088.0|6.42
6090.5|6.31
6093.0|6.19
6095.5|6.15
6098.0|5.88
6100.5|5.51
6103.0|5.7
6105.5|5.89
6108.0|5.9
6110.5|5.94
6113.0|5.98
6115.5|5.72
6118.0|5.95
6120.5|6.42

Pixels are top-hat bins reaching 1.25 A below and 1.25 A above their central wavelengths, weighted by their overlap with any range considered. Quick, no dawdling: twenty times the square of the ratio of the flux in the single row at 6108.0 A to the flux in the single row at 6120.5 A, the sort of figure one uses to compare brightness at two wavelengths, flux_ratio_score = 16.9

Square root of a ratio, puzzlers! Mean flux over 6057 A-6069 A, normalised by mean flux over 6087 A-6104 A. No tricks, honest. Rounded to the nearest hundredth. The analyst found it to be 1.04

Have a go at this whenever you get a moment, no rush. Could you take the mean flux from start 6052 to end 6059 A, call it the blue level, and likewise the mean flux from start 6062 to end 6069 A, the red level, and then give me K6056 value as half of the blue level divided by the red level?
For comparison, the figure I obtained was 0.534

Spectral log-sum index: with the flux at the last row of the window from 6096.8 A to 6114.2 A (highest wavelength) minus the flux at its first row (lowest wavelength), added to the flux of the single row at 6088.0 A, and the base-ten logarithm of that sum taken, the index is 0.814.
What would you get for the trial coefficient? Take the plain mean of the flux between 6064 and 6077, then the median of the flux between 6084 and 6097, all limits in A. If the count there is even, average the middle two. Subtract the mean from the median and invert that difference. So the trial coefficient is -8.8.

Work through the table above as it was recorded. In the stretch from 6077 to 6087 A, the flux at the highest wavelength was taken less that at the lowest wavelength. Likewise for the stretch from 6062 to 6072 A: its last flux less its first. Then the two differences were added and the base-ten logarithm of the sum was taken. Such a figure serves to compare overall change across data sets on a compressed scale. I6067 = -1.7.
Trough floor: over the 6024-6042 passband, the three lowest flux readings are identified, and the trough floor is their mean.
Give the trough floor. 6.25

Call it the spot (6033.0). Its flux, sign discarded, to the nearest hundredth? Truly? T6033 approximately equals 6.47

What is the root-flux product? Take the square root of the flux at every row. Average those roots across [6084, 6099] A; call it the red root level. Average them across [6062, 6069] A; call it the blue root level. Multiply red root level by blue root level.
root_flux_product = 6.25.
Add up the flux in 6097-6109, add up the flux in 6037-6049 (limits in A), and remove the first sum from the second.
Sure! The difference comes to 3.8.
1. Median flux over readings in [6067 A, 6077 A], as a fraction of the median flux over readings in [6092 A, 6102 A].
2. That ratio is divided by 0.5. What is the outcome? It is 2.17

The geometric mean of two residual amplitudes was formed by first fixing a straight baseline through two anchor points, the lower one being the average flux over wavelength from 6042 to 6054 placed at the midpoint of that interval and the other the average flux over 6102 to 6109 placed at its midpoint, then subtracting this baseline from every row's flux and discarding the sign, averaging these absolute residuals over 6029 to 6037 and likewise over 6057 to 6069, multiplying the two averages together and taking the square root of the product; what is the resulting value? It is 0.248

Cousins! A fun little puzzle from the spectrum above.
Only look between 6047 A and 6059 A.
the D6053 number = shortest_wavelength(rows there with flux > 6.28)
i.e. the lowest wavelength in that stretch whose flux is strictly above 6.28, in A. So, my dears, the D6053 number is 6048.0 A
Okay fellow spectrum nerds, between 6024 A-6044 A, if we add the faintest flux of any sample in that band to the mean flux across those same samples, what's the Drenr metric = 12.6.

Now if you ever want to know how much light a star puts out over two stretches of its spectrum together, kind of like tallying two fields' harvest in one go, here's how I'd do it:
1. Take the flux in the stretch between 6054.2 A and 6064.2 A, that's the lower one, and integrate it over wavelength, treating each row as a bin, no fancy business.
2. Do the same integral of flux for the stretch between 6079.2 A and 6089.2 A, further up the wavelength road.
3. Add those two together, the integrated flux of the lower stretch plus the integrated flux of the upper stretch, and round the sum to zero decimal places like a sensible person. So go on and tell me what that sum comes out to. 129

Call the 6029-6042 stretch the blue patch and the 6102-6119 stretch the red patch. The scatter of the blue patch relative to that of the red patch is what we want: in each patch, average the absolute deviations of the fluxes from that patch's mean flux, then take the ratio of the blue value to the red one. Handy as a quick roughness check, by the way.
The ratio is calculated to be 1.2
